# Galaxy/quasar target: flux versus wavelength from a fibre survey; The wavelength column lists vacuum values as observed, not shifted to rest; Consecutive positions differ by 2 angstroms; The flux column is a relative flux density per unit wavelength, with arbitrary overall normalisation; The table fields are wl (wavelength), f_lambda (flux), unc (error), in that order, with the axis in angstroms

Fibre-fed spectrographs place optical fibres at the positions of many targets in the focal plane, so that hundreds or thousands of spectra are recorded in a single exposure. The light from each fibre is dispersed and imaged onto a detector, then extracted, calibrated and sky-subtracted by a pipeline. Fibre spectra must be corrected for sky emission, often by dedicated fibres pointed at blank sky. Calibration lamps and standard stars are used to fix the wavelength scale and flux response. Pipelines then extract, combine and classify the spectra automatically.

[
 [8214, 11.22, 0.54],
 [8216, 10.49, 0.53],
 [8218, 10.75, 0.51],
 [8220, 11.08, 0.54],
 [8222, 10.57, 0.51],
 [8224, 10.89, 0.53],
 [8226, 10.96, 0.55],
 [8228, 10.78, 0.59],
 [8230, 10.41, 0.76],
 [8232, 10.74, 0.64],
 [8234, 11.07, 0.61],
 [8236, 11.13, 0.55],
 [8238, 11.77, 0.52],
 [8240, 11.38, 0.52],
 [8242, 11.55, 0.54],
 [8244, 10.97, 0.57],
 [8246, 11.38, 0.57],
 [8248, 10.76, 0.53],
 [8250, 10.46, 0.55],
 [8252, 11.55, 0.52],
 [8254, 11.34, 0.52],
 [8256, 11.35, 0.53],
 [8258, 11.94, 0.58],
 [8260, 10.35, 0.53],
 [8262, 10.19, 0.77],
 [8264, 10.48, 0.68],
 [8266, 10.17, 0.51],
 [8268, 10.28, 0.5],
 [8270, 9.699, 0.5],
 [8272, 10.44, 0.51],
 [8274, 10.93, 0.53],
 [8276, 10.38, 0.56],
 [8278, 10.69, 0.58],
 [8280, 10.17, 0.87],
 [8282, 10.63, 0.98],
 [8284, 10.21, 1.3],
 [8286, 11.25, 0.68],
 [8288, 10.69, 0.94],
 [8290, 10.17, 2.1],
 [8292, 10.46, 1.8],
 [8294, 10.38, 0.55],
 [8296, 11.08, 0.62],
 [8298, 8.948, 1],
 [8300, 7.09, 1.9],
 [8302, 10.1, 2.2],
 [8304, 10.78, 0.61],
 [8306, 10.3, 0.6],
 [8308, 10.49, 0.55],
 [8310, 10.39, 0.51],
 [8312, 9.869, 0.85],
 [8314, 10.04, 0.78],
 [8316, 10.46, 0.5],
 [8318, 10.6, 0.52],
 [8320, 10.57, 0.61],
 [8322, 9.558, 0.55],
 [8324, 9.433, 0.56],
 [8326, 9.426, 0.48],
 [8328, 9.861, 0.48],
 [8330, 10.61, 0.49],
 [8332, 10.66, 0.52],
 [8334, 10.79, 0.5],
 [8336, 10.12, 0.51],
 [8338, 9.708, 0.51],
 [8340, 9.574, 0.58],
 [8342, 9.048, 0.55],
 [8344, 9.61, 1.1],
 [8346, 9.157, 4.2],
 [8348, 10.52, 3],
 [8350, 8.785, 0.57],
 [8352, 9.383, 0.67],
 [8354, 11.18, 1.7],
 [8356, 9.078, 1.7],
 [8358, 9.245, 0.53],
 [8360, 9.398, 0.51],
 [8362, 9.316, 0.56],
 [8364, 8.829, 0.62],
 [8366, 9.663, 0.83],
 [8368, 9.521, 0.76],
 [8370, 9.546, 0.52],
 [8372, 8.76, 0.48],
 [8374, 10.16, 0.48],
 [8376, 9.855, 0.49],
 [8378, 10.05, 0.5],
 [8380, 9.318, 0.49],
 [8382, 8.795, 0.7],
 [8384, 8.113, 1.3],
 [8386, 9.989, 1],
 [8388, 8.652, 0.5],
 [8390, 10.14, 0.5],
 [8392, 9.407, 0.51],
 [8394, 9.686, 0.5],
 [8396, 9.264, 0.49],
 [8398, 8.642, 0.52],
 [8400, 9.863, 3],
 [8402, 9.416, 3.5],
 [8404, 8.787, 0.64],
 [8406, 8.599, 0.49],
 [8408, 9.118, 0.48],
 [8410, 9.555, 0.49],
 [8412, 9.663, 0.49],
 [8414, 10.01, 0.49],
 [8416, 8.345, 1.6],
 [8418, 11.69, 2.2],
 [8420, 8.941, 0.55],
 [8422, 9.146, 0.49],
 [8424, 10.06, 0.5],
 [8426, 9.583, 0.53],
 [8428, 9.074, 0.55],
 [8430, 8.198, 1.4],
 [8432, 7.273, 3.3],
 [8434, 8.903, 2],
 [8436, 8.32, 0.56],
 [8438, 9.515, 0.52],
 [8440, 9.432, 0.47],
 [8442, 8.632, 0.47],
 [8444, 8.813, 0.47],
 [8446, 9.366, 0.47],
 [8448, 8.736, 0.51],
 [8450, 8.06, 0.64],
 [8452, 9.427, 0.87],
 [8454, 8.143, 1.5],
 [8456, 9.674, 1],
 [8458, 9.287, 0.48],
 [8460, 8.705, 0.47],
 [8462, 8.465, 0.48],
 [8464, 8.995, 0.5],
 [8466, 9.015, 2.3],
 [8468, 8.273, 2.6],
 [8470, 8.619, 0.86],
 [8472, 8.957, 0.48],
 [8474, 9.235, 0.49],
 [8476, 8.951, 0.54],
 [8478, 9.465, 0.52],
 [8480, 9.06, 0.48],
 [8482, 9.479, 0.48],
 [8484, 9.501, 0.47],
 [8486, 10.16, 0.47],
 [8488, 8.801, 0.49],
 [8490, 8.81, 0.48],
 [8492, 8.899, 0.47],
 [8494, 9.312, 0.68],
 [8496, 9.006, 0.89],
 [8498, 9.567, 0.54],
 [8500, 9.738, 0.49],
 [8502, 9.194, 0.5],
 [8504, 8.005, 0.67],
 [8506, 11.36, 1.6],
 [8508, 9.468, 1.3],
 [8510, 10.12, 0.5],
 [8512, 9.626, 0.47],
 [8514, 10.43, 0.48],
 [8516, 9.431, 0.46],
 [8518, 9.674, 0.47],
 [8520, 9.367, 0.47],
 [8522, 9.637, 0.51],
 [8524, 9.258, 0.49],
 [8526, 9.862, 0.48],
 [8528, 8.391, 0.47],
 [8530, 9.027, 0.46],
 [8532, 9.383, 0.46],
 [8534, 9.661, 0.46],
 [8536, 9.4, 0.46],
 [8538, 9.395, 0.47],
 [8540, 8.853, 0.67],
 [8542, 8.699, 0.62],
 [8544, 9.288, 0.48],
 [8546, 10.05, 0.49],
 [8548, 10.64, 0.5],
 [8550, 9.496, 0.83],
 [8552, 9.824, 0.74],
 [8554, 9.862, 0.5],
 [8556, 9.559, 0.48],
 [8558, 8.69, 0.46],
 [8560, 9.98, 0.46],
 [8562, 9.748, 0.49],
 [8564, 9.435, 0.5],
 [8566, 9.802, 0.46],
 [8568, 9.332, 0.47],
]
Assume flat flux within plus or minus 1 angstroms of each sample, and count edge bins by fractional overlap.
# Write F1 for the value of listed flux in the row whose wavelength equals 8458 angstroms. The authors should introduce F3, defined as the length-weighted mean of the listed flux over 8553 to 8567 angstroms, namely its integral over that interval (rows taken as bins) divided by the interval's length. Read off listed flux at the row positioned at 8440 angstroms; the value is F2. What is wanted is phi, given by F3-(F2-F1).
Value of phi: 9.4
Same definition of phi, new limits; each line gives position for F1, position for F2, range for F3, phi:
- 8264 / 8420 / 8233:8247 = 12.9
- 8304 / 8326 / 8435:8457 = 10.3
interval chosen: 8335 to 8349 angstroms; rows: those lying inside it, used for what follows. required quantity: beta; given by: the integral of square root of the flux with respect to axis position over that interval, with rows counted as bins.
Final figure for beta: 43.5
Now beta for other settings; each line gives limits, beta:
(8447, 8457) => 29.7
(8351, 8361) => 31.1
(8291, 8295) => 12.9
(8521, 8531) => 30.4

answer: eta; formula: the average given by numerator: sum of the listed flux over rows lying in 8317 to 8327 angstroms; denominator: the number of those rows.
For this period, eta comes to 9.9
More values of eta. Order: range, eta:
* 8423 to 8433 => 8.8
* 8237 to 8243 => 11.6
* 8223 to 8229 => 10.9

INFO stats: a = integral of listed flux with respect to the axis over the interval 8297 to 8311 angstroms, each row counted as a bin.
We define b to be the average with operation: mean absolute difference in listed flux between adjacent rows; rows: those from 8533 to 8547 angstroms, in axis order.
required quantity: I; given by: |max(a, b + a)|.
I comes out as 137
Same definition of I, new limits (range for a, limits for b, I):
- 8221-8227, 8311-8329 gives 65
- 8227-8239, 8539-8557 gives 132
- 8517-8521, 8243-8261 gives 39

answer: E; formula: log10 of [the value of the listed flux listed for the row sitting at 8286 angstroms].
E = 1.051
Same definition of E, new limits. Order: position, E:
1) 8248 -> 1.032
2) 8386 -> 1.000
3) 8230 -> 1.017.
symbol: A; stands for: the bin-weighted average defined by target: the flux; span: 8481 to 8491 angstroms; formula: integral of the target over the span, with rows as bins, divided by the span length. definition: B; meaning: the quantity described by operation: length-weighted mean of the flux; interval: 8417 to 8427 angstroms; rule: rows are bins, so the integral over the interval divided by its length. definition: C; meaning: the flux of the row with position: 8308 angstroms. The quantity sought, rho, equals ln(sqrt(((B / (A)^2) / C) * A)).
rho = -1.15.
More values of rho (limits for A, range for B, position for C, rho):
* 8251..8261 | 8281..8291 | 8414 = -1.18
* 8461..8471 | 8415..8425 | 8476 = -1.04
